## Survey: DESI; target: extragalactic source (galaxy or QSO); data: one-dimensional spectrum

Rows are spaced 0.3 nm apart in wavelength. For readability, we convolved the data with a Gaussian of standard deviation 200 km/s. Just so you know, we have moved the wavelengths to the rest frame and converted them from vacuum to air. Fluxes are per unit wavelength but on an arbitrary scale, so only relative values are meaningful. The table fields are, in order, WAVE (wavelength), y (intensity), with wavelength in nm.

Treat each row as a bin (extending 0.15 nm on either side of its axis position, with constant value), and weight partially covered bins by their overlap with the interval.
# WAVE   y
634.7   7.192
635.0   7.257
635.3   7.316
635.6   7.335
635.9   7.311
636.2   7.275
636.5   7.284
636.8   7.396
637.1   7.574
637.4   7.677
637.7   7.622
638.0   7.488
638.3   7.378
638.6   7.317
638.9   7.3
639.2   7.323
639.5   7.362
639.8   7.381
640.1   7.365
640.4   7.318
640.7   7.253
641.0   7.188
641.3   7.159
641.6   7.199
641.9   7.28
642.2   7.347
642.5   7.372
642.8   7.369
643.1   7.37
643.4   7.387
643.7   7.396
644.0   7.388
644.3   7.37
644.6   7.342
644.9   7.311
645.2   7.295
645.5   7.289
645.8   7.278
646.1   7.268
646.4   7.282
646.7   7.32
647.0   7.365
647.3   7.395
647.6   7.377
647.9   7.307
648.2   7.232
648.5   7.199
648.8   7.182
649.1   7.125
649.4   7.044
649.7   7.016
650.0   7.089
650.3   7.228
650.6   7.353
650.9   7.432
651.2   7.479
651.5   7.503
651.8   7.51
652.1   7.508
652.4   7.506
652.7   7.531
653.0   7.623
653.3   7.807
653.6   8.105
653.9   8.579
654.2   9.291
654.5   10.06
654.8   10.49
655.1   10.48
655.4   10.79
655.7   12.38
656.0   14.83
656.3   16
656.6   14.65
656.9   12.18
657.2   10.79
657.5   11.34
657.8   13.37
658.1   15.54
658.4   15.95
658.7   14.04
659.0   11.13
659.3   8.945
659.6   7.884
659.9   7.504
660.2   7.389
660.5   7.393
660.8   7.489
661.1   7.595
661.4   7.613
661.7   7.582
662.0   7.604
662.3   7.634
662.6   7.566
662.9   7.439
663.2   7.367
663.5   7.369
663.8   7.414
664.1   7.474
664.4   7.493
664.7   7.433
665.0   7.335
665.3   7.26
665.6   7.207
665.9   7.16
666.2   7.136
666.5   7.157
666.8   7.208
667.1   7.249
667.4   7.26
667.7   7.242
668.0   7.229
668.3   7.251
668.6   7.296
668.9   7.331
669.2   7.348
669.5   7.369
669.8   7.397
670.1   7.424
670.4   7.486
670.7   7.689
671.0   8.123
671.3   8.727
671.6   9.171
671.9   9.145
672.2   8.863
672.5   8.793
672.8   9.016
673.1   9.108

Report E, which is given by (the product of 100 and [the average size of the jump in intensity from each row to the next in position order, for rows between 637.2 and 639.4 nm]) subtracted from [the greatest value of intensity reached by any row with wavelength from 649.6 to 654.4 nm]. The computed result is 3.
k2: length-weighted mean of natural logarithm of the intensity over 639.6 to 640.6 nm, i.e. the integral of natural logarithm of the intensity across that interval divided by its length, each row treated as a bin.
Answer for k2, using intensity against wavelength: 1.99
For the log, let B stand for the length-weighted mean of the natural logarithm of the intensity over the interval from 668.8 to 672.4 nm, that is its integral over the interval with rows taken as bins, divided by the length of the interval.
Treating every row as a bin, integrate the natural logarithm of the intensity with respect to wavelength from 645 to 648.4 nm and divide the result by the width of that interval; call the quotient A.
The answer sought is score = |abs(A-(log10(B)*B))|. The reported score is 1.33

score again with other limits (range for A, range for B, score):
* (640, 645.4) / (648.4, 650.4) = 1.42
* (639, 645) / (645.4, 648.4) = 1.40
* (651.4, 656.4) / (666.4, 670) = 1.64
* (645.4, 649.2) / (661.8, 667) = 1.39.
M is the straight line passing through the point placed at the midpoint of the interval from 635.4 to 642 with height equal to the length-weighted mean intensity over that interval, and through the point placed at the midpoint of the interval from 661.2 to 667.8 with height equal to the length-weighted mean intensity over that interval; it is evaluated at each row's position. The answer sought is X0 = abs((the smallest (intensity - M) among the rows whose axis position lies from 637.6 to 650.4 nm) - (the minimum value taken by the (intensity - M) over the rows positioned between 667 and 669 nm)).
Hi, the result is 0.198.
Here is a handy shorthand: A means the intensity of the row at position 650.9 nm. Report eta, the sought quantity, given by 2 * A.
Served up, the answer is 15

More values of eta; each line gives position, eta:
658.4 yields 32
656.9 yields 24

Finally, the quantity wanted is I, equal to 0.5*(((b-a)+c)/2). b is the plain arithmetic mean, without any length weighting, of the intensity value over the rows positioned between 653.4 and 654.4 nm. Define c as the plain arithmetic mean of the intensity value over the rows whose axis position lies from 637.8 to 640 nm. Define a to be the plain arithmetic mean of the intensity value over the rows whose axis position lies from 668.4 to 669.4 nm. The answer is 2.2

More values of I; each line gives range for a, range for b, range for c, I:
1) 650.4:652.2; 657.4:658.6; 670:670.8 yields 3.5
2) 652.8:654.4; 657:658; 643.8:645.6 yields 2.7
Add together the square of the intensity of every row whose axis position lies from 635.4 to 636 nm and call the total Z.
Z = 107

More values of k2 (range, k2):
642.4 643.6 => 2.00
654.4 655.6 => 2.36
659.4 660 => 2.05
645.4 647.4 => 1.99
